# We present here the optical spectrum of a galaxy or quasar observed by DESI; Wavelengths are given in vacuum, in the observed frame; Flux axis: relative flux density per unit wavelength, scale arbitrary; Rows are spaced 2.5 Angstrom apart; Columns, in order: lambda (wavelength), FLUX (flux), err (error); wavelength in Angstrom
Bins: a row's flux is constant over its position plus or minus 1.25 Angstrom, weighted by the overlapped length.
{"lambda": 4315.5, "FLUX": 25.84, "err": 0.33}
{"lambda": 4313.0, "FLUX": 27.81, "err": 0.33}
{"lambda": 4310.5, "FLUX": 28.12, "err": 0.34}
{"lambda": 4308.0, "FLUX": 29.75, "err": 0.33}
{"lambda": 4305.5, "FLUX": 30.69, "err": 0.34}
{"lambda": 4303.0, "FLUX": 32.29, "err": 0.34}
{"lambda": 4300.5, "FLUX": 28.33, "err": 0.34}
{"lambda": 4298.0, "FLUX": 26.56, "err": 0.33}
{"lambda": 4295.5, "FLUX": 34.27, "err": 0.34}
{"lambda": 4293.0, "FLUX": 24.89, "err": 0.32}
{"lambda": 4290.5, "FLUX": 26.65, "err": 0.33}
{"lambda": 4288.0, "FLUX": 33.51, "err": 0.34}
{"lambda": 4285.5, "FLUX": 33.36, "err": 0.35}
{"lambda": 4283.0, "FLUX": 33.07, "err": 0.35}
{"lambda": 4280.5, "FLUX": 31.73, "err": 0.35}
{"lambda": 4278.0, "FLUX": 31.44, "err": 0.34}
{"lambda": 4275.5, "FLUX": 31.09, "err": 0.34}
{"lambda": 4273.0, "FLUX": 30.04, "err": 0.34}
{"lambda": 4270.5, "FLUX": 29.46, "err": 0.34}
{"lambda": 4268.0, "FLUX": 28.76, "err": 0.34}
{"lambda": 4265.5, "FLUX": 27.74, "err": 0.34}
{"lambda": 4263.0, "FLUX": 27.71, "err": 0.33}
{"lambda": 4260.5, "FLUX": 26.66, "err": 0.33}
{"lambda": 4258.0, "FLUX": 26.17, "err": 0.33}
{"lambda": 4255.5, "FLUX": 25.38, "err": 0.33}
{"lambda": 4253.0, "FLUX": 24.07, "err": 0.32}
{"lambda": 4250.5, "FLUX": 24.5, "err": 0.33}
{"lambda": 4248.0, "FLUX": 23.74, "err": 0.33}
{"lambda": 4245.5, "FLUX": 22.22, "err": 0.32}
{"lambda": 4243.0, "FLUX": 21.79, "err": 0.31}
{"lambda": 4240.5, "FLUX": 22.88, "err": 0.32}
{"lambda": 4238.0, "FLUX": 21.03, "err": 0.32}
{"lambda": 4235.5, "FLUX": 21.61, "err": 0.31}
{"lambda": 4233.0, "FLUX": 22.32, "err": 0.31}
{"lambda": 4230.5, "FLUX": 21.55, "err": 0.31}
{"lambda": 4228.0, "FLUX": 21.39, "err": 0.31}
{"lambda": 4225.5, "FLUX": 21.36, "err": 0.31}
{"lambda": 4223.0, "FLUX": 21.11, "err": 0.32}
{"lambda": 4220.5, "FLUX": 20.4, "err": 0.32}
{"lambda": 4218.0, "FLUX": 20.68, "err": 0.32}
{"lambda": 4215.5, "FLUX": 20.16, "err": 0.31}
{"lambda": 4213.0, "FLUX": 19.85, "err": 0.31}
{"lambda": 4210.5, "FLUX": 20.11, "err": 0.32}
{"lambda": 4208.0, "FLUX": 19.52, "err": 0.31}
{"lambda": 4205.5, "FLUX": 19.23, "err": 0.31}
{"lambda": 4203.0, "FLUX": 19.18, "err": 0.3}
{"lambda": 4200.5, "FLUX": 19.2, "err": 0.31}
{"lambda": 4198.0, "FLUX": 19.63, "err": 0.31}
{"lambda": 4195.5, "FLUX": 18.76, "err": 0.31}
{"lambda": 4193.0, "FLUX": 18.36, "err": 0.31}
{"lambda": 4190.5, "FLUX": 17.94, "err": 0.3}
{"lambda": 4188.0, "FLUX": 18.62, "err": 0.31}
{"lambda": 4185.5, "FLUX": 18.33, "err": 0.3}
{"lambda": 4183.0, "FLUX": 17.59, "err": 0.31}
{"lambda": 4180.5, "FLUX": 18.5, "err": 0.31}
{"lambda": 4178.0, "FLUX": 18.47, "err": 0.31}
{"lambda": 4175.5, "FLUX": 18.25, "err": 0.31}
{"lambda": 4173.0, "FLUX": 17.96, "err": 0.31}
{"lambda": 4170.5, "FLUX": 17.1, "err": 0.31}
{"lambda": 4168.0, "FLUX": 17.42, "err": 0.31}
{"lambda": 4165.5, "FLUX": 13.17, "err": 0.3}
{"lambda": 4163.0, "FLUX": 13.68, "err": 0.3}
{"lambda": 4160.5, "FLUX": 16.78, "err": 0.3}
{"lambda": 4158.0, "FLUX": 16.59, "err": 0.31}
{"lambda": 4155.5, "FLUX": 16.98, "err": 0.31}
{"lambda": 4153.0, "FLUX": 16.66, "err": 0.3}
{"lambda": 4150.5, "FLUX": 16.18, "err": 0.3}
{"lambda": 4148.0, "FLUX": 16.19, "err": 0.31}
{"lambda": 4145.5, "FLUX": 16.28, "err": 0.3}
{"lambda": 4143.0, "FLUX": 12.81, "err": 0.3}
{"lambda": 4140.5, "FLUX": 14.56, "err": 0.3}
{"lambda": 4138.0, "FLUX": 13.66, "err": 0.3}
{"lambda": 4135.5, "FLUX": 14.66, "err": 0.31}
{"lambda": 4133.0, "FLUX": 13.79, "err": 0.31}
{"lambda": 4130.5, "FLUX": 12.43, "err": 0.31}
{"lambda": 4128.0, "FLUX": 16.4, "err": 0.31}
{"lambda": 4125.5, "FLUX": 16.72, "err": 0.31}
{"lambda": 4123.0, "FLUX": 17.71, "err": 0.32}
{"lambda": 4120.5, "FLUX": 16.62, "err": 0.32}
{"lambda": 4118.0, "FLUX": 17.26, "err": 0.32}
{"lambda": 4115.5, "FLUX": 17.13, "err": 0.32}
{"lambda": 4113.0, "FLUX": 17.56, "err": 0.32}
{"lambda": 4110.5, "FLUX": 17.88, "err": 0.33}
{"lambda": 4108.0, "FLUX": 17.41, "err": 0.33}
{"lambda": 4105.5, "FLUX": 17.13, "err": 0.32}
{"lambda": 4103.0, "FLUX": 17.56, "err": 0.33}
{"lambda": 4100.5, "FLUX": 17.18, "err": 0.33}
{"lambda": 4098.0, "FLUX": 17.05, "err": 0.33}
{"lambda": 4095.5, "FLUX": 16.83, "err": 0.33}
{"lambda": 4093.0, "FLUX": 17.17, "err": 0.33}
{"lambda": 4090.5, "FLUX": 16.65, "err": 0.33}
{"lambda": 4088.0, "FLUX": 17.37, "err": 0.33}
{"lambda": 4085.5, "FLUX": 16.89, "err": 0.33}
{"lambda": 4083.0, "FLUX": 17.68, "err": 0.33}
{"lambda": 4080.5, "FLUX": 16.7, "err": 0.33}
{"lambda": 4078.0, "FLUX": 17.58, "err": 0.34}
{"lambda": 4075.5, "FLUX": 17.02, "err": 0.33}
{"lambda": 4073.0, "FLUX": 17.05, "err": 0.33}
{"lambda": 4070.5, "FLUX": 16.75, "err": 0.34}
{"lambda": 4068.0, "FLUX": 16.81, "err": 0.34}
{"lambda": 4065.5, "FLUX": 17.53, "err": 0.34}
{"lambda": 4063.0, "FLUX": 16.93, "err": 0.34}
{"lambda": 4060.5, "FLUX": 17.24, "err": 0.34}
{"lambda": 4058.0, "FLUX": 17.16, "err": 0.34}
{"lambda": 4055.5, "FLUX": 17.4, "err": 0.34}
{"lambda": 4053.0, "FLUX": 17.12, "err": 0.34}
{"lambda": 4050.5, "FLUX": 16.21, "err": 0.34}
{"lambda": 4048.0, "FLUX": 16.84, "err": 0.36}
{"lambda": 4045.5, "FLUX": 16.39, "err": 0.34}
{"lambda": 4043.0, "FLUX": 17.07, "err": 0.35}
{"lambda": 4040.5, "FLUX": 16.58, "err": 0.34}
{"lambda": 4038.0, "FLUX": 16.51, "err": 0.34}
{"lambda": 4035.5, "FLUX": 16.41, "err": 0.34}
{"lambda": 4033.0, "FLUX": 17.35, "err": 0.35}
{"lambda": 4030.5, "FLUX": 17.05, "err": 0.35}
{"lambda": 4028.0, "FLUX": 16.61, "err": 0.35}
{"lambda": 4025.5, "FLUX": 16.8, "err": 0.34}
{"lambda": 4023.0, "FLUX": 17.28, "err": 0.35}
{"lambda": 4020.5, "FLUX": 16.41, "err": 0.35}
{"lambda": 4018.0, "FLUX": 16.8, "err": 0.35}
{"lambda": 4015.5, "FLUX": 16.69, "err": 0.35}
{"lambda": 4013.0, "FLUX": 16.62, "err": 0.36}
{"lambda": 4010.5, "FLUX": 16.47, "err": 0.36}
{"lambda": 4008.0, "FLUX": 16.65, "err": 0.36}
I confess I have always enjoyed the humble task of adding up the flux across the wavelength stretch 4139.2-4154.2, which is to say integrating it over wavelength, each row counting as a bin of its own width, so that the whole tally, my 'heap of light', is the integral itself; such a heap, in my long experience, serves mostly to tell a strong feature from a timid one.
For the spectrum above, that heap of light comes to 232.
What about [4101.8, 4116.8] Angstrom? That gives 262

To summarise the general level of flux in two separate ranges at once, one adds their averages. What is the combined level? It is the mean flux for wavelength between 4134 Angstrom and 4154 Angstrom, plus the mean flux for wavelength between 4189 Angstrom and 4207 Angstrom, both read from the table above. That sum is 34.0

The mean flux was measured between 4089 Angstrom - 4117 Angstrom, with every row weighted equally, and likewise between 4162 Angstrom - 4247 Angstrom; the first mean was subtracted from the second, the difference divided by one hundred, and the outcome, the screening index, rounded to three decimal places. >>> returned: 0.022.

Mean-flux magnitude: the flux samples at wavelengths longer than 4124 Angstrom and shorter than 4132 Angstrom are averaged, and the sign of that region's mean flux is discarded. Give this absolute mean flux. 15.2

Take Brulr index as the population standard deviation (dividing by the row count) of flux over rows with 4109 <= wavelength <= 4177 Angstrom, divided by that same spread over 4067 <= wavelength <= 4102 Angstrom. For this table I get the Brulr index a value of 5.5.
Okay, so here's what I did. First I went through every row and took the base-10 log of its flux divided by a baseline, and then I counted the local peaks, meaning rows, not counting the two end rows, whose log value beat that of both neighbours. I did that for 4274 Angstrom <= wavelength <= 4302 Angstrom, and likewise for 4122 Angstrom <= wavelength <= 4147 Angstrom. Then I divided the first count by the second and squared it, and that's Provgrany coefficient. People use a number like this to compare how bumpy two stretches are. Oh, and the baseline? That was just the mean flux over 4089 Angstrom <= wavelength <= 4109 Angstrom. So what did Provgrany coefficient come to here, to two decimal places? 1.00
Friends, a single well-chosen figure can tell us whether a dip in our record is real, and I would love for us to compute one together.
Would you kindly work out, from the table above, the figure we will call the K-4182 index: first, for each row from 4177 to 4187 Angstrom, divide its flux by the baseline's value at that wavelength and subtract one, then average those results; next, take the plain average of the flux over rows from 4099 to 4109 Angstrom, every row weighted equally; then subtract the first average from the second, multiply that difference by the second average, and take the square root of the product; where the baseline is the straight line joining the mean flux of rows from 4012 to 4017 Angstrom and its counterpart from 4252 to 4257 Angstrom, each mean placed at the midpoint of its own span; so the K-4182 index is 17.4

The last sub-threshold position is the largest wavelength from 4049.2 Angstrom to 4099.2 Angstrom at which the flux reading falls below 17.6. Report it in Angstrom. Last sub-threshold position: 4098.0 Angstrom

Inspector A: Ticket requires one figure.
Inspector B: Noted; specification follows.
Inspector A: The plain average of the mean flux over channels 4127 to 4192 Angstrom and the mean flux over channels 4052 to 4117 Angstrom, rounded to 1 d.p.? 16.7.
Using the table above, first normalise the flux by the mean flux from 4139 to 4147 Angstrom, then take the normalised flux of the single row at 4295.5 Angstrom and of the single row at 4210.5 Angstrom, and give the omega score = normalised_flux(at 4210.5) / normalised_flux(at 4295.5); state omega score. 0.59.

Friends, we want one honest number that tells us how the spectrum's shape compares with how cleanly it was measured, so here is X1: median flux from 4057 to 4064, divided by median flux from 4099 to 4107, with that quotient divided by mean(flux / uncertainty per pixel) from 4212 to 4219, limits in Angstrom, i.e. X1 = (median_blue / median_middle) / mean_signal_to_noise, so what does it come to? 0.0155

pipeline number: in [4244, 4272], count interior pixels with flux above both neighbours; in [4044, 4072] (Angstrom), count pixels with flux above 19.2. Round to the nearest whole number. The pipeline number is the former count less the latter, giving 1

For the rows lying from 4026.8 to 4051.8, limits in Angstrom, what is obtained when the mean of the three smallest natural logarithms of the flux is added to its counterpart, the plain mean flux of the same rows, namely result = 19.5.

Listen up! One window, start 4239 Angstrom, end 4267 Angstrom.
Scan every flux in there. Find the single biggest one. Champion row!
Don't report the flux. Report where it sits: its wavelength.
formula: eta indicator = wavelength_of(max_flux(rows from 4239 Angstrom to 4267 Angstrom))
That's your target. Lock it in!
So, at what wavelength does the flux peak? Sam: 4265.5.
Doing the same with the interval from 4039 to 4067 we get 4065.5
